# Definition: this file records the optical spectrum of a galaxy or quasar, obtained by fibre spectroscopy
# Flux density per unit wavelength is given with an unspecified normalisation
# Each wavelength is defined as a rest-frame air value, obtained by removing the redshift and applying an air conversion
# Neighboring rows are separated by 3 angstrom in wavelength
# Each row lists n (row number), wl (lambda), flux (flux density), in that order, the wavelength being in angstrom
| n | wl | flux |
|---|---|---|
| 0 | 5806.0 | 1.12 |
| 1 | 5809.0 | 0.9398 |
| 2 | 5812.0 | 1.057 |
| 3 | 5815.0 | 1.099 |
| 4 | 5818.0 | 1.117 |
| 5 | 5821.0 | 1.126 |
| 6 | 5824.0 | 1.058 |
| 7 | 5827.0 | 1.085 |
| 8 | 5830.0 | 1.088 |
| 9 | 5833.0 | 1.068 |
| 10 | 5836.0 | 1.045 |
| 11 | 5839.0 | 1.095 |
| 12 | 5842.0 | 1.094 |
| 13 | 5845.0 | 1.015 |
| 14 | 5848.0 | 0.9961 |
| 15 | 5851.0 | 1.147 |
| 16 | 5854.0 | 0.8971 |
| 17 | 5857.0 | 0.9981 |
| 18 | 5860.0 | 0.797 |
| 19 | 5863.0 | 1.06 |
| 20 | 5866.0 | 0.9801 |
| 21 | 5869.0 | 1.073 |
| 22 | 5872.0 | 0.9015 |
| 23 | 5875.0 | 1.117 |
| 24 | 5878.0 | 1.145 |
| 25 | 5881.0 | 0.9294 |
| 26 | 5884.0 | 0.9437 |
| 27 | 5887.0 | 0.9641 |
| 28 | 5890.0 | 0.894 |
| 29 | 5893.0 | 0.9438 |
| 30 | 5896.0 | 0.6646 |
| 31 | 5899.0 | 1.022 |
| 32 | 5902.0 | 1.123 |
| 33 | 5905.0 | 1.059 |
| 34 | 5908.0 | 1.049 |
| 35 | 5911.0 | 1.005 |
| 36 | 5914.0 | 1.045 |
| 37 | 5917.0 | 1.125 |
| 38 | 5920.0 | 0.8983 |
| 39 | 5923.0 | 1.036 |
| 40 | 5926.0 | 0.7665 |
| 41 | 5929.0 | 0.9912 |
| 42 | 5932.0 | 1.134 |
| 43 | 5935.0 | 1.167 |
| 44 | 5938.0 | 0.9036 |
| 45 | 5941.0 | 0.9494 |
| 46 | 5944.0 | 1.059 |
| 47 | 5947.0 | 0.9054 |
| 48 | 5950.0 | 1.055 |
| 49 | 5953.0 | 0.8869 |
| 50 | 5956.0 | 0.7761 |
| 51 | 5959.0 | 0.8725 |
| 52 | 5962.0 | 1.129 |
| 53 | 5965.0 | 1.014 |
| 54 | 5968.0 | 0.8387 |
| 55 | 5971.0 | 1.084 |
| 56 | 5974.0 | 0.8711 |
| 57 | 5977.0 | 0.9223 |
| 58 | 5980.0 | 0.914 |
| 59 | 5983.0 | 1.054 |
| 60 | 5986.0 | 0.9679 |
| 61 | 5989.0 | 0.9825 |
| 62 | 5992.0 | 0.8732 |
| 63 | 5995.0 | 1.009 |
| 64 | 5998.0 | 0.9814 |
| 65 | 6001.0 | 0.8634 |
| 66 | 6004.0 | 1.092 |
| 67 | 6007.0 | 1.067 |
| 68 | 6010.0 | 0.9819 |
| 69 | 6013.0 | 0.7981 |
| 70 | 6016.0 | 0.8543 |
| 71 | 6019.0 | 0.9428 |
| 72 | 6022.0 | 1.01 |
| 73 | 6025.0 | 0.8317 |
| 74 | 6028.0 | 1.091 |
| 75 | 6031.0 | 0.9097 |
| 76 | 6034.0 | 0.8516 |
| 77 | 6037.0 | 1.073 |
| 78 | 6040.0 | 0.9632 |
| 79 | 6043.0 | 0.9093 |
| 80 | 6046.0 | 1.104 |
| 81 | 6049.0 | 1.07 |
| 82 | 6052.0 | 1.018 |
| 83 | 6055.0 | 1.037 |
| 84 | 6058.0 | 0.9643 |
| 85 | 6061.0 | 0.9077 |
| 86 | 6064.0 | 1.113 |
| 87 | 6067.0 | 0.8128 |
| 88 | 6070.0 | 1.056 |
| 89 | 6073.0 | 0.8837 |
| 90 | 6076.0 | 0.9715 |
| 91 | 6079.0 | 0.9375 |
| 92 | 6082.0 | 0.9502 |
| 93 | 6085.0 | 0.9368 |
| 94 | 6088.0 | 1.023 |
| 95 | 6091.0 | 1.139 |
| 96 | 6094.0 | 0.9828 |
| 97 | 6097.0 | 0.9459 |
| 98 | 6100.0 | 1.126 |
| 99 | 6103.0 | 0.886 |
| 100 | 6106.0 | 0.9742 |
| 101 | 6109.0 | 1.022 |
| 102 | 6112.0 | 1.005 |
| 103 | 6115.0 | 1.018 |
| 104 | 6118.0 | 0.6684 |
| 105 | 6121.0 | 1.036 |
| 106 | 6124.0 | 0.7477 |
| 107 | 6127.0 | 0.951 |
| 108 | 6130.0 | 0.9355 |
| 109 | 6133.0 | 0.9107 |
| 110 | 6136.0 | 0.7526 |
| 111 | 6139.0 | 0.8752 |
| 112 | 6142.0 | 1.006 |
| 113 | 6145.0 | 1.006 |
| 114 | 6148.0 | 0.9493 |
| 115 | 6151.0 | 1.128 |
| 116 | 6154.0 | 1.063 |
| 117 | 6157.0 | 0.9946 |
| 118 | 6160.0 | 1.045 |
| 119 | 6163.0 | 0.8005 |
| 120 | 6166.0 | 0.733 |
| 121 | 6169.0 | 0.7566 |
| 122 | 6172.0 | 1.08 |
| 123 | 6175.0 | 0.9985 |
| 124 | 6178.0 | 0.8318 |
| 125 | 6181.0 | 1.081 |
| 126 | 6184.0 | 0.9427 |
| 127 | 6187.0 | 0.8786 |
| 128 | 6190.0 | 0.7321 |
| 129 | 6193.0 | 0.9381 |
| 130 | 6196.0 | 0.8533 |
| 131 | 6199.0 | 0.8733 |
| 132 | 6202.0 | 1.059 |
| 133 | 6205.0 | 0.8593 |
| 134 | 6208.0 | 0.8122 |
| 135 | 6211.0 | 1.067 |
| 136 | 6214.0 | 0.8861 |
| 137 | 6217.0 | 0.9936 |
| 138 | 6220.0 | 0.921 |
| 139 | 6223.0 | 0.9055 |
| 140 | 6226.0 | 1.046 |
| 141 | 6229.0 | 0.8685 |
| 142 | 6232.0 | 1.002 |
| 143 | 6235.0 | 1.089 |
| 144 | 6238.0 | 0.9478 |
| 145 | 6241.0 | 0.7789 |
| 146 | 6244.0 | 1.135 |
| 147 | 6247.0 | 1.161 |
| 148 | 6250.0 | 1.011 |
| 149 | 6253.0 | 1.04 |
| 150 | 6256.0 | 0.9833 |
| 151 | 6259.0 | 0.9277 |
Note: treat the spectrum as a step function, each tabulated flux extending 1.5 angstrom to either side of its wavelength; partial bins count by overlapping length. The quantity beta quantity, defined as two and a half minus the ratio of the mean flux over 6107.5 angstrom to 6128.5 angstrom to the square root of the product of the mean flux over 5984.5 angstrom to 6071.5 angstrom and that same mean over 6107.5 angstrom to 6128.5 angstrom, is 1.53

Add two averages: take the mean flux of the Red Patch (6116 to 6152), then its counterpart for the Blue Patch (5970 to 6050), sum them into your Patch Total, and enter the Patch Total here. 1.88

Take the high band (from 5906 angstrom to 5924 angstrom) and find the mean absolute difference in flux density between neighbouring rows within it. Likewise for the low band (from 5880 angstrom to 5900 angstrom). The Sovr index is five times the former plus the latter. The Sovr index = 0.66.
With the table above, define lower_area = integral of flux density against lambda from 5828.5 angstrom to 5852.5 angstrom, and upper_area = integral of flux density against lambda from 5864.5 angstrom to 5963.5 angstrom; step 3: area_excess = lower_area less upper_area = -72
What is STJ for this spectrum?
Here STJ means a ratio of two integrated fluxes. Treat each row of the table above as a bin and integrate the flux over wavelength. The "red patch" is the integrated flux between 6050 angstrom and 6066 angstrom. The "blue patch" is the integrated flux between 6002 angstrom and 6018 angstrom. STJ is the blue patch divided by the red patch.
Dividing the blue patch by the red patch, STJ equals 0.95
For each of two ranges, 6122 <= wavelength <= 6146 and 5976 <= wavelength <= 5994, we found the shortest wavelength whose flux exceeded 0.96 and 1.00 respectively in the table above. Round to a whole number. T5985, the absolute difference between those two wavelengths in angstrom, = 159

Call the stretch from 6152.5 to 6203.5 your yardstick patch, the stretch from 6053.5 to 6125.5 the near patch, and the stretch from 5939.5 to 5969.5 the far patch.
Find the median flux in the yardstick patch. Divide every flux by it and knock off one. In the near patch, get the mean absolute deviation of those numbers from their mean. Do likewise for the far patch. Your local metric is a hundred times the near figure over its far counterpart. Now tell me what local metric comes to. 87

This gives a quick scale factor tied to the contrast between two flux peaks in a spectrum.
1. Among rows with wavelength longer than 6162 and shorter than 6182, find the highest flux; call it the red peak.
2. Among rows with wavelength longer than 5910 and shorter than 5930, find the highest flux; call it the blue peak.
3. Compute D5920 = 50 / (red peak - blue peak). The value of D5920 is -1136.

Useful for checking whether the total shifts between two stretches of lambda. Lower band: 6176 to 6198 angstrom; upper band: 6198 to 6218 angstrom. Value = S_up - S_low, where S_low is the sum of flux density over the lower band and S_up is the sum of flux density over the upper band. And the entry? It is 0.29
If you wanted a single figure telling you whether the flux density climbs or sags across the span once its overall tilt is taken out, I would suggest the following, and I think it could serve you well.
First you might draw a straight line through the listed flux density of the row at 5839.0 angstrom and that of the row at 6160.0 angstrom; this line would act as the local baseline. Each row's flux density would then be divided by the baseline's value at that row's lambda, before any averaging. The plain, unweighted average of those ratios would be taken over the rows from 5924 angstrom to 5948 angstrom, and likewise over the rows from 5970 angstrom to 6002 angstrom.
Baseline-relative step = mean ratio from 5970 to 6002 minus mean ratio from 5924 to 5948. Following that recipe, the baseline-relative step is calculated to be -0.02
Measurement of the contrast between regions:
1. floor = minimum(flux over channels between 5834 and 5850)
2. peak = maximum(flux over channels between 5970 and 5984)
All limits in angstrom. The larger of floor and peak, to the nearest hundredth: 1.08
